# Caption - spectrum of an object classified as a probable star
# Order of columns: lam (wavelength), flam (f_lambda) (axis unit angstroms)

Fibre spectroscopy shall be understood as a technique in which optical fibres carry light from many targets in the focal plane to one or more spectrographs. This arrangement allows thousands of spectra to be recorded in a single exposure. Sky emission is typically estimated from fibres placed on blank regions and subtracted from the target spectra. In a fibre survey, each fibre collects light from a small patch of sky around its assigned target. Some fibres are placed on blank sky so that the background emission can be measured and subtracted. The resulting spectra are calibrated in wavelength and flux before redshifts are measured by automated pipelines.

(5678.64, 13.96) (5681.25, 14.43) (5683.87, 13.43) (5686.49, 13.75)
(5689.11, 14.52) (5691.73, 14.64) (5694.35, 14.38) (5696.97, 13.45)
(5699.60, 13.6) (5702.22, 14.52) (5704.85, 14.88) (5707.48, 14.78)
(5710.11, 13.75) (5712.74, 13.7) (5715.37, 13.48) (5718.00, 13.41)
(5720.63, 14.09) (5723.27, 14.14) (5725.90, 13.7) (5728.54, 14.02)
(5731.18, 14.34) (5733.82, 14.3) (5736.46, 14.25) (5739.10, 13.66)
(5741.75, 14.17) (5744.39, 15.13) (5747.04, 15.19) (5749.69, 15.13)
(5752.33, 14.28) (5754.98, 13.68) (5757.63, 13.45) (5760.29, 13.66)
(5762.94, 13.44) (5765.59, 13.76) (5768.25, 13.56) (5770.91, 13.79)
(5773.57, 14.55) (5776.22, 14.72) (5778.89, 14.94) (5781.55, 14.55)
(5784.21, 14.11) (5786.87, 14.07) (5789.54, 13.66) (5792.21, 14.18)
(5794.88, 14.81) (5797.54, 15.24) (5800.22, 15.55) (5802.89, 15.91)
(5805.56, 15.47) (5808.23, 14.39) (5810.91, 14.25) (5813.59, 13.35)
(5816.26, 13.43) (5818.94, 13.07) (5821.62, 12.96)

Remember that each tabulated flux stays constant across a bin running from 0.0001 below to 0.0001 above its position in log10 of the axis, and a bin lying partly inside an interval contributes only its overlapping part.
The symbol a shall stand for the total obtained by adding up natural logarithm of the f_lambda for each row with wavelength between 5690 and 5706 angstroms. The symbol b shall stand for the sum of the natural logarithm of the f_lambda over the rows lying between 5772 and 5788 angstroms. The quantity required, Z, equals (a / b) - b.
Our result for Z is -15.05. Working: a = 16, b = 16.0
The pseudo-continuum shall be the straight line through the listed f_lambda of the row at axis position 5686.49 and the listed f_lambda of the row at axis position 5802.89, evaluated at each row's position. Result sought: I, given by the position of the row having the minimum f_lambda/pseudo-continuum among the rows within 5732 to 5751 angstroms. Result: 5739.10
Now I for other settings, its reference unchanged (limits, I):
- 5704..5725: 5718.00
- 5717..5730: 5718.00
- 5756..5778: 5762.94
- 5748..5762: 5757.63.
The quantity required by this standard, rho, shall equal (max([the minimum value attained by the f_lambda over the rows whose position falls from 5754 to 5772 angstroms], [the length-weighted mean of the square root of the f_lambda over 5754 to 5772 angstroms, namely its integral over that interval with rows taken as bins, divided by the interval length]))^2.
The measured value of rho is 181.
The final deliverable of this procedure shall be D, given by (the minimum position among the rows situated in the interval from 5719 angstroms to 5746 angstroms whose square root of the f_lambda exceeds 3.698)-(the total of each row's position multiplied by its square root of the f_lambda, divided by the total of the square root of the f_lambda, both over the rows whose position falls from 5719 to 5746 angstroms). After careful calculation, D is -11.9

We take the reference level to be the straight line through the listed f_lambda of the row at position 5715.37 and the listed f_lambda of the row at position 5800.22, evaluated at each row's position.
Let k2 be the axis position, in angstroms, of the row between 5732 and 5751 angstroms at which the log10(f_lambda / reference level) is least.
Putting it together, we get 5739.10 angstroms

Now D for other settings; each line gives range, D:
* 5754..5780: -12.1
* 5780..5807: -12.1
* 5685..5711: -11.8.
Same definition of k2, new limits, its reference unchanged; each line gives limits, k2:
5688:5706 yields 5696.97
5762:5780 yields 5762.94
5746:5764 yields 5762.94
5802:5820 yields 5818.94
